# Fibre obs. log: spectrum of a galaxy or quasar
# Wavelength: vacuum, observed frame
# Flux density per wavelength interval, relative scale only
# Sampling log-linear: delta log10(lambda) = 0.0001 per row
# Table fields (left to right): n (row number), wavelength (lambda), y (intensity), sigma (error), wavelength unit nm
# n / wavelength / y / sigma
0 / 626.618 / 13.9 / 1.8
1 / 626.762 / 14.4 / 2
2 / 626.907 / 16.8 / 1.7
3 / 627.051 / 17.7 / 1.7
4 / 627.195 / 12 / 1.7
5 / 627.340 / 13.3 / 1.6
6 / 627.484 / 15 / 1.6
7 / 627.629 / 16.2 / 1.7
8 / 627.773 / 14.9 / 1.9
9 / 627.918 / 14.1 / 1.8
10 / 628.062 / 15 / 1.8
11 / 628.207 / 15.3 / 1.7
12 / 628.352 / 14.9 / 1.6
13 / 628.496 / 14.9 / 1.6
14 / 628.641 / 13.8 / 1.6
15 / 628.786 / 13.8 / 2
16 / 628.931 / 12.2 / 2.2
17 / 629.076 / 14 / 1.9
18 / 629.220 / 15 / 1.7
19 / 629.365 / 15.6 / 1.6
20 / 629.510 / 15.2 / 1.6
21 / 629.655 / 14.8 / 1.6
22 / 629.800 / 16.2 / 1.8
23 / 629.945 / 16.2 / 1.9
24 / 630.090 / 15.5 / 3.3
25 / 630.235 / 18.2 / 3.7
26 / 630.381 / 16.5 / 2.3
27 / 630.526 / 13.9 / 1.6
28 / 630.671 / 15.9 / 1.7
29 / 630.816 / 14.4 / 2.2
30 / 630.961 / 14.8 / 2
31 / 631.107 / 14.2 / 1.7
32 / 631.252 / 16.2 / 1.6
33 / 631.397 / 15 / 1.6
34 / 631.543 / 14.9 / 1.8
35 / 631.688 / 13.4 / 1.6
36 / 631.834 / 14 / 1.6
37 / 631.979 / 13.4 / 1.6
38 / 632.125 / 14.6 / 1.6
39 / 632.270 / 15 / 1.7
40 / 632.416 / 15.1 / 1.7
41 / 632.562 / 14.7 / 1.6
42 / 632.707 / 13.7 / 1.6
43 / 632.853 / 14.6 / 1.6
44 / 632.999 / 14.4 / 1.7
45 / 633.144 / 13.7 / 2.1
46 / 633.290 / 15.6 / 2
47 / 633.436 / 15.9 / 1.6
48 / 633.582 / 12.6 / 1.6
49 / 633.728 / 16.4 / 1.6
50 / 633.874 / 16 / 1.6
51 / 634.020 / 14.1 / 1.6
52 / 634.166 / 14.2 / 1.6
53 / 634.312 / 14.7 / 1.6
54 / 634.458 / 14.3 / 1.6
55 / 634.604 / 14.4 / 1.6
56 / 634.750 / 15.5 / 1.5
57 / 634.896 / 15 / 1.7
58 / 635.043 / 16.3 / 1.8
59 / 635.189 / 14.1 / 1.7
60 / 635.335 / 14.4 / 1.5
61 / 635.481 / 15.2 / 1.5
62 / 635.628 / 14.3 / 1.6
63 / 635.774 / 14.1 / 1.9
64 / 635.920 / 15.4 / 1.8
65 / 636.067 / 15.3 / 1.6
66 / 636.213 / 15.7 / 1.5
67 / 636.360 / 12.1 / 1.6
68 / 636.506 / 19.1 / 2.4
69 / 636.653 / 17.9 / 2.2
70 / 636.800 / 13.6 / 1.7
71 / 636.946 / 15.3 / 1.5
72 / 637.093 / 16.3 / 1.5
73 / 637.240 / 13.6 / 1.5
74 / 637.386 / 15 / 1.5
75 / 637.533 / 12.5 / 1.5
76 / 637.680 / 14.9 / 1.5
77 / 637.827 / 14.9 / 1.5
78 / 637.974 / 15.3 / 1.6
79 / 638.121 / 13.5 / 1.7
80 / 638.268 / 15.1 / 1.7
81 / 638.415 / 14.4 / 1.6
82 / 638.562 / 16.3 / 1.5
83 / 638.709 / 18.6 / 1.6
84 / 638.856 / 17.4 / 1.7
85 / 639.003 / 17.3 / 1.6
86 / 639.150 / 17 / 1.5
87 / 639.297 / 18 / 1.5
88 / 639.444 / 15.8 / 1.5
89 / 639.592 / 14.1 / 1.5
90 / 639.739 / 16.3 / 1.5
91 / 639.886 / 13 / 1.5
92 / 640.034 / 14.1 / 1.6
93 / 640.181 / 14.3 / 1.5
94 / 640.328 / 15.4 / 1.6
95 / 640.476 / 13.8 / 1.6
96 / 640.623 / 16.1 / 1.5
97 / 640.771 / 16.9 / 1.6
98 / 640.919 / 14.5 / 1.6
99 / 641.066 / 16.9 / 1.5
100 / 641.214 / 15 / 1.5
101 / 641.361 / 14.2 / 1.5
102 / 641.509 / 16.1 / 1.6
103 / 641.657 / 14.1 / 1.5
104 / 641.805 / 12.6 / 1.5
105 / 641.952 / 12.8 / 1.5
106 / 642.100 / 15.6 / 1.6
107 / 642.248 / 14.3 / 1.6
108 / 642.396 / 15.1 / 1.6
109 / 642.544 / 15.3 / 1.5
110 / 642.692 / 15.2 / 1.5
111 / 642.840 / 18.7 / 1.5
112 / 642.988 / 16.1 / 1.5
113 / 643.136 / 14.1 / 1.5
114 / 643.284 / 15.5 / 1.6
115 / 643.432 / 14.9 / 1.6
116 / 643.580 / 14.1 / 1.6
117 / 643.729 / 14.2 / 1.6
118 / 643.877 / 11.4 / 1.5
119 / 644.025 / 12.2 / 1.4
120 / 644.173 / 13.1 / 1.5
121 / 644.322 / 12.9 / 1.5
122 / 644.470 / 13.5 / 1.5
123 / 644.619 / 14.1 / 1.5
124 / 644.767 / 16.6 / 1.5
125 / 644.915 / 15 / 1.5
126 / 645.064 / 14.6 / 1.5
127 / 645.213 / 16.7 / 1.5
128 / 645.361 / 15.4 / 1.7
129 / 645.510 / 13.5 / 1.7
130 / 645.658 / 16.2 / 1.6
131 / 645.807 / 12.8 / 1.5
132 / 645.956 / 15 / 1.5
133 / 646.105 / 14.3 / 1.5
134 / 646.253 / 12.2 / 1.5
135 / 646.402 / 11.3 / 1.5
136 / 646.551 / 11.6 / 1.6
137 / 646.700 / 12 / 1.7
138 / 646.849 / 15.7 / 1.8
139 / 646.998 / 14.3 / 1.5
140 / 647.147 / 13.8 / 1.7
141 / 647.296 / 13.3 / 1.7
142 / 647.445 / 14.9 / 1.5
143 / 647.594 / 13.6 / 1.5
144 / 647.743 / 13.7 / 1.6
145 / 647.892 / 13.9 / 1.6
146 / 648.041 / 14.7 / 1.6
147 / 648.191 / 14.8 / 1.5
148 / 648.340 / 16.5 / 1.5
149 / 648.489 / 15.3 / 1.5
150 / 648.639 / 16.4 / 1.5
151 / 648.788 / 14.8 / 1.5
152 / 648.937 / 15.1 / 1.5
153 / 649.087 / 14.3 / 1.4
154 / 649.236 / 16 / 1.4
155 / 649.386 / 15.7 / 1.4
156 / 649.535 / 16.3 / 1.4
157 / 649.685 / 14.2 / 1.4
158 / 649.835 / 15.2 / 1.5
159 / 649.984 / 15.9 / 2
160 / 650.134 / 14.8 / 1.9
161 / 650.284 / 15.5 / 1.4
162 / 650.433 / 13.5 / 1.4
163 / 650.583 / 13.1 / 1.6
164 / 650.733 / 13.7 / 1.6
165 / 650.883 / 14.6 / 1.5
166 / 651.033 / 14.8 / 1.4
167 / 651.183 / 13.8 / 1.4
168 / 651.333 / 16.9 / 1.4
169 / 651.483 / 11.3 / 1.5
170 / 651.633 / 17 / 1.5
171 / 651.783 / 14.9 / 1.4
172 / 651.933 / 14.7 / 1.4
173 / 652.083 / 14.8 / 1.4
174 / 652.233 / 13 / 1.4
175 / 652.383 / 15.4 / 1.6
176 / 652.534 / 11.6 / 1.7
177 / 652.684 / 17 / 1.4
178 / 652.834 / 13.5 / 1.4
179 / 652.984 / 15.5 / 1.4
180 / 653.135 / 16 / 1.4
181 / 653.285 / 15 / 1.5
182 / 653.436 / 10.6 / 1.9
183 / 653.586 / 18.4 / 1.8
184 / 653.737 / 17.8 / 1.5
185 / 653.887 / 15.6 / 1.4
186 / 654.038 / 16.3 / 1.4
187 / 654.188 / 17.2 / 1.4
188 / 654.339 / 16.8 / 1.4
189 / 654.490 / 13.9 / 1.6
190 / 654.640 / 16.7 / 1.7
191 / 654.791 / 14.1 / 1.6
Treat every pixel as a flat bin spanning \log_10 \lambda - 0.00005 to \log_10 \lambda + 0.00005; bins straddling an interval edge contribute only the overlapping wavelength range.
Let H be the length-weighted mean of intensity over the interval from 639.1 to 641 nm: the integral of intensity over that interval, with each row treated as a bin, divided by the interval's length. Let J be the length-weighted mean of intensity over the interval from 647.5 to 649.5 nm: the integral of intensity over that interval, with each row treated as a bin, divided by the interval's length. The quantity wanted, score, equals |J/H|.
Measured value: 0.98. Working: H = 15.32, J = 15.0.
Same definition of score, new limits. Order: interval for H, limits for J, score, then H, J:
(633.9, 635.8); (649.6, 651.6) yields 0.98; 14.71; 14.5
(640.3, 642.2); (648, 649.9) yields 1.03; 14.90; 15.3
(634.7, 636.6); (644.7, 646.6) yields 0.94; 15.14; 14.3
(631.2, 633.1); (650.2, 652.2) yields 1.00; 14.51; 14.5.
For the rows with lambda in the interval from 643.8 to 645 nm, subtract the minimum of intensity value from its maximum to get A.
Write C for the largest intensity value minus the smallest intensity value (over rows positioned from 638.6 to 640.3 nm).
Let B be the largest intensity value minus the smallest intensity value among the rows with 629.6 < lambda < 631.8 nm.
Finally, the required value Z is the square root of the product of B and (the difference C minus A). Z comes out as 1.4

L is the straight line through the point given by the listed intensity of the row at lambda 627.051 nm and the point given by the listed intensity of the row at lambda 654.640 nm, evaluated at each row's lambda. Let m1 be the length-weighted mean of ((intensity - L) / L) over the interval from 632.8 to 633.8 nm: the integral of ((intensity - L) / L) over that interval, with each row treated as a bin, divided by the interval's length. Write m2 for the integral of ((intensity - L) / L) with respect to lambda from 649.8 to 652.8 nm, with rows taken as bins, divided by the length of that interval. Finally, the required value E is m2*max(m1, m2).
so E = 0.0182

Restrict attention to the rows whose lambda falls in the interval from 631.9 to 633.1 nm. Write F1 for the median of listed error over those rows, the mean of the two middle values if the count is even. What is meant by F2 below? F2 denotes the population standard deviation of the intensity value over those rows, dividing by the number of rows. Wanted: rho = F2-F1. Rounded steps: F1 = 1.60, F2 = 0.56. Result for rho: -1.0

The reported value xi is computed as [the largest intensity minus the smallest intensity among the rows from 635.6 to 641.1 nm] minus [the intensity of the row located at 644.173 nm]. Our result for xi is -6.1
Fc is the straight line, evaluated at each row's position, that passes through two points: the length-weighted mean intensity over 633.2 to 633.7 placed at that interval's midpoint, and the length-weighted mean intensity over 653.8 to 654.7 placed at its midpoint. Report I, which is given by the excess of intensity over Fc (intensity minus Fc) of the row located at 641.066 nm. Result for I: 1.6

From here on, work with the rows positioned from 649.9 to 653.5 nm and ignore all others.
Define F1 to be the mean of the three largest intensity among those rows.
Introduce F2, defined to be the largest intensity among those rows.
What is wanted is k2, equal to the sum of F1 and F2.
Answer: 34.0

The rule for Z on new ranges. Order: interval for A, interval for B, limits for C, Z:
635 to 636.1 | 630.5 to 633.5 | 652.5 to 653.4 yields 3.0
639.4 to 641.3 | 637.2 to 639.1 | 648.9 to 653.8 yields 4.9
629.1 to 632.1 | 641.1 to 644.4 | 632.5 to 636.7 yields 4.0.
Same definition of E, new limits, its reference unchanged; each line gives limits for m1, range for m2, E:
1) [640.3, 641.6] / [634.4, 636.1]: 0.0152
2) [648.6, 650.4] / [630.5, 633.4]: 0.0158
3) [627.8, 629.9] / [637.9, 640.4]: 0.0088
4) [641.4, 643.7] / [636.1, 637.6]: 0.0164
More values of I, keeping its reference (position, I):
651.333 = 1.0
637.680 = -0.2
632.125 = -0.1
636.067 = 0.3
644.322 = -2.6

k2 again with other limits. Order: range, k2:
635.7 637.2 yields 36.9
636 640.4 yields 37.7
